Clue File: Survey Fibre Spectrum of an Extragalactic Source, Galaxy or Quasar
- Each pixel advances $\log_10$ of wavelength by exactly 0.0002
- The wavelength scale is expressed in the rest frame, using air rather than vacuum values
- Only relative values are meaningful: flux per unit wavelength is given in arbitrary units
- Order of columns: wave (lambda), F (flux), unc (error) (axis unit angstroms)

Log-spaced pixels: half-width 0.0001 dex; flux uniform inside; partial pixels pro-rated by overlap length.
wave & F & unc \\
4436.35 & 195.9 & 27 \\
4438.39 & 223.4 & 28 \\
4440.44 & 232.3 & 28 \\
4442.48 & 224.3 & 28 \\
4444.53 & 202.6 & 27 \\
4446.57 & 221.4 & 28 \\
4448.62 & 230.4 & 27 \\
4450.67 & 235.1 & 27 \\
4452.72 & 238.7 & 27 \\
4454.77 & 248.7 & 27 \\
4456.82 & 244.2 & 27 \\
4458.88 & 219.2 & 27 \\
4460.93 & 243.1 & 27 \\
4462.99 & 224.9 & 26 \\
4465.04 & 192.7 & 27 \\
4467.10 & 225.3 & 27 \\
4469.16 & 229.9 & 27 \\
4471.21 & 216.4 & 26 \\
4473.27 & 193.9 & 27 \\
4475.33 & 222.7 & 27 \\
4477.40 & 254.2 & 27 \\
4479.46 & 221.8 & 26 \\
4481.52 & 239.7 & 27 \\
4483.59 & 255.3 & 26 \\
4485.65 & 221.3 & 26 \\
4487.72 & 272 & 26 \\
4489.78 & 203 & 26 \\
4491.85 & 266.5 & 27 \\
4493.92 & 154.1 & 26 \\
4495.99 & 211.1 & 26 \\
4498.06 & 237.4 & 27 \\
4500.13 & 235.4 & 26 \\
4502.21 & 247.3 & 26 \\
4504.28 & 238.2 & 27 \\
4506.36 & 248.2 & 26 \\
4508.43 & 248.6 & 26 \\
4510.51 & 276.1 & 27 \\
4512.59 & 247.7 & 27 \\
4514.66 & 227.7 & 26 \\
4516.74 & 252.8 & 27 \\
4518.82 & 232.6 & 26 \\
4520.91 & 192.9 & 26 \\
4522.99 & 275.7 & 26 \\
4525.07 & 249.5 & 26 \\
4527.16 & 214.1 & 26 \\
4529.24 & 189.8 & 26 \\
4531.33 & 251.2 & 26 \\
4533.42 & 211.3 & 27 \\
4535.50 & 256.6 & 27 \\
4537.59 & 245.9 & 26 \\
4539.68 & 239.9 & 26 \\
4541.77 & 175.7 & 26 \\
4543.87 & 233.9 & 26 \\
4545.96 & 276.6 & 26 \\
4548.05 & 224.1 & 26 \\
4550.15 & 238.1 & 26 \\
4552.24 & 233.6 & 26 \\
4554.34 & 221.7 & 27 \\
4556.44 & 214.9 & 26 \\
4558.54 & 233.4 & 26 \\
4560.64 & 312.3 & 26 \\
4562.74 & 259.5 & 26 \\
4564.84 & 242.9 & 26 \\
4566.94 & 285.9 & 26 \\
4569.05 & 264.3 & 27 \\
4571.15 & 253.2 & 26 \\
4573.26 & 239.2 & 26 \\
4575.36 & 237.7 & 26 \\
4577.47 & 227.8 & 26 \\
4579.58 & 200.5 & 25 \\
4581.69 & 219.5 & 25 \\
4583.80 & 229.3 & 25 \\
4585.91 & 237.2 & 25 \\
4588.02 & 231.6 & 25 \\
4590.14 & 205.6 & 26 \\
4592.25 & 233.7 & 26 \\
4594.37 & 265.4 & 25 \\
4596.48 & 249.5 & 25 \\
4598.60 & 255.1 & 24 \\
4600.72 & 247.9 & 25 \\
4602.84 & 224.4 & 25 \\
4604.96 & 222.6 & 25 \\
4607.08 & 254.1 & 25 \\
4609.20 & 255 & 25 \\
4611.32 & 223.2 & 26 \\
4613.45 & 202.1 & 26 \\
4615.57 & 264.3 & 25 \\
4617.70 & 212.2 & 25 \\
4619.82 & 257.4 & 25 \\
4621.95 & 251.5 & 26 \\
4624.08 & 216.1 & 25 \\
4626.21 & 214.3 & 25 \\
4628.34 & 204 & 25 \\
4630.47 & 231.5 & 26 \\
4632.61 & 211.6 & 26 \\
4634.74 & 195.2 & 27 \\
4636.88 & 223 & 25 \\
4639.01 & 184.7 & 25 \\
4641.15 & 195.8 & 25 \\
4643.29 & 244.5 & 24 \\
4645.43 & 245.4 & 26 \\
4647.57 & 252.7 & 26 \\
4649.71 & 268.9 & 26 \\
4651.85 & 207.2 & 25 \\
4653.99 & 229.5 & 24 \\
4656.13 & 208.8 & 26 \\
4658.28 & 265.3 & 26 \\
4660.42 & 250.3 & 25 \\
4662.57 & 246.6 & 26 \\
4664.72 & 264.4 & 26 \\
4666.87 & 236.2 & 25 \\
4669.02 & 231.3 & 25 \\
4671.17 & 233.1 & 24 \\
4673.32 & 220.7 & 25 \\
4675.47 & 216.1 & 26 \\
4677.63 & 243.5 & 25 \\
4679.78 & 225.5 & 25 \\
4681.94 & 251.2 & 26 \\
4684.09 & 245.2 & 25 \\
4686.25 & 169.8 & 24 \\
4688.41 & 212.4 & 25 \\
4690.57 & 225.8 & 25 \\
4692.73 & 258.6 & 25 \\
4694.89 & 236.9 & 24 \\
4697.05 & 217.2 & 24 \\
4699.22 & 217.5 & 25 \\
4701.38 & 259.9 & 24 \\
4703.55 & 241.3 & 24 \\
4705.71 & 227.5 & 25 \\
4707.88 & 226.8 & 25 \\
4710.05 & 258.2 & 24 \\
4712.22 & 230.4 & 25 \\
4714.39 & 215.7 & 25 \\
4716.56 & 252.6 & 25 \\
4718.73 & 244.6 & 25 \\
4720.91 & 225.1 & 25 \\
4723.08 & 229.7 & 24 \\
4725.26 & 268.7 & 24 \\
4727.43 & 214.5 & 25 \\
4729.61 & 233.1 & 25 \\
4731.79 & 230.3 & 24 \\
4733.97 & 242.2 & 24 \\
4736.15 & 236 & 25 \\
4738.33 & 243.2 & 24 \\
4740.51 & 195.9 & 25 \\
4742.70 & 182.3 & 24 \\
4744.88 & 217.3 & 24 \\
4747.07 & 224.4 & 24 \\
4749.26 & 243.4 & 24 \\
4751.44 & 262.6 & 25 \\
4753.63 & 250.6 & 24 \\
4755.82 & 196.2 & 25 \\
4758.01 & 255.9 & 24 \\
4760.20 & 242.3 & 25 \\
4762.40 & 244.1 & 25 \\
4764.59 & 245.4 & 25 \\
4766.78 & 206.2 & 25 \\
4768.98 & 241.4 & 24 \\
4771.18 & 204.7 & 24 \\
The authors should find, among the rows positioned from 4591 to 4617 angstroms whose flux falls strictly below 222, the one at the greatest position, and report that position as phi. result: 4613.45 angstroms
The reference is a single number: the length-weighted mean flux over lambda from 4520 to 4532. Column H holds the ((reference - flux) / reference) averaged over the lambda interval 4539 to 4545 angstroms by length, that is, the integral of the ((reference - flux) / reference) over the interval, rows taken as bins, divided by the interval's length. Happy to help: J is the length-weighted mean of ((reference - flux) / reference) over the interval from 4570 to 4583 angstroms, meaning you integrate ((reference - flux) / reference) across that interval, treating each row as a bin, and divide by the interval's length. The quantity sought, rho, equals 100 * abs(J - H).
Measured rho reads 6.1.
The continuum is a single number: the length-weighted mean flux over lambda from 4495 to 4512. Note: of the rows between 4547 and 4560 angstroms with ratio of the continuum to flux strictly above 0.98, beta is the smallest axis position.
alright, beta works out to 4548.05 angstroms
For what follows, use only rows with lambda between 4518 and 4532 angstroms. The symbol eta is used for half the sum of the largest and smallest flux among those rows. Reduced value 233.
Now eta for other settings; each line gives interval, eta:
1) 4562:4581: 243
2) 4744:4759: 229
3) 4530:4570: 244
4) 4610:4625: 233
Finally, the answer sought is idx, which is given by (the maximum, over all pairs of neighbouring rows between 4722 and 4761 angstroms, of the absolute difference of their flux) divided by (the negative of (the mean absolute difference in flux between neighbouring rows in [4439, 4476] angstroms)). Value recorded -3.6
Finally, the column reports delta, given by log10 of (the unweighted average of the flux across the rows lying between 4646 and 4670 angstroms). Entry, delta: 2.38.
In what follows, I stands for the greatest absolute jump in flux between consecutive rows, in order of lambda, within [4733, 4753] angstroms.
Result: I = 47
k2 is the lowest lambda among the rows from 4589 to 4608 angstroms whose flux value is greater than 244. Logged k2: 4594.37 angstroms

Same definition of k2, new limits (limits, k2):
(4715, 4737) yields 4716.56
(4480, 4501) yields 4483.59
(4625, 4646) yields 4643.29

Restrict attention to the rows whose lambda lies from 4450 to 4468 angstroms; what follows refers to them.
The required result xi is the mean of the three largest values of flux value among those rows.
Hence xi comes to 245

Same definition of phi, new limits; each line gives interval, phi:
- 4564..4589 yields 4581.69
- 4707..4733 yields 4727.43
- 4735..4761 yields 4755.82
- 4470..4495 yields 4493.92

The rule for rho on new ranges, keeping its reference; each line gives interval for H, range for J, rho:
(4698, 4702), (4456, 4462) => 0.2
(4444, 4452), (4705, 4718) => 5.0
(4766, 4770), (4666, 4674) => 2.5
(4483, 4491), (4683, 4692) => 9.8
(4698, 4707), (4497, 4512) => 4.9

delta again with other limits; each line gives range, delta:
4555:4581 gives 2.39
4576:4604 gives 2.37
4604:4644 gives 2.35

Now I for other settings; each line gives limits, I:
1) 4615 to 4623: 52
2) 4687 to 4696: 33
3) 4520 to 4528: 83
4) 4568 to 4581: 27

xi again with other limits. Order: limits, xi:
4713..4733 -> 255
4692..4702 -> 252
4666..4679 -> 238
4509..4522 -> 259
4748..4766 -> 256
